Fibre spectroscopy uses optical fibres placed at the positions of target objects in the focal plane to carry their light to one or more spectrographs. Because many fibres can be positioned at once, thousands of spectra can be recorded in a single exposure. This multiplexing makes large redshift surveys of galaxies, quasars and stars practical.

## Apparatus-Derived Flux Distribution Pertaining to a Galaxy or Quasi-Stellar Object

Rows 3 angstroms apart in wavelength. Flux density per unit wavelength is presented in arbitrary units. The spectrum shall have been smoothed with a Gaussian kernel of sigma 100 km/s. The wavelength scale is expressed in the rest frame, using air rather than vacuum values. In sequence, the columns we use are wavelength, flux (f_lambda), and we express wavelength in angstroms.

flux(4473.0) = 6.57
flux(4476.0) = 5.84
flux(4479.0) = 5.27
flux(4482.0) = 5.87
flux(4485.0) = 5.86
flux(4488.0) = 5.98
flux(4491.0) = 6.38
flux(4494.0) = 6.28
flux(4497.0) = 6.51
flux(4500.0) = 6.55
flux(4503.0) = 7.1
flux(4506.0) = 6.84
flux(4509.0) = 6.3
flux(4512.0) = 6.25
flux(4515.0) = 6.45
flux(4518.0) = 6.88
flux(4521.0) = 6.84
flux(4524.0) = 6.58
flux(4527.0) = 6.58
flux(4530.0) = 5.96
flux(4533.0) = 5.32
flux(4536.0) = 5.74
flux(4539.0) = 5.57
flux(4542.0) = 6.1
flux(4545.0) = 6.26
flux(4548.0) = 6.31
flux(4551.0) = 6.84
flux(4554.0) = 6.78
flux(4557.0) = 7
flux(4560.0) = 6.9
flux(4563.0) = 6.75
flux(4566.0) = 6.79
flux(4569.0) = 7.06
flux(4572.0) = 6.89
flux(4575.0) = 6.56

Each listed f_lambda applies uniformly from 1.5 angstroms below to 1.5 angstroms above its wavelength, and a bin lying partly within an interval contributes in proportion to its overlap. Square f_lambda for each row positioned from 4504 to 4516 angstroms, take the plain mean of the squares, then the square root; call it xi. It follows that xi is 6.46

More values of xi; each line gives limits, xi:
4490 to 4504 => 6.57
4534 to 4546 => 5.92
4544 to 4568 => 6.71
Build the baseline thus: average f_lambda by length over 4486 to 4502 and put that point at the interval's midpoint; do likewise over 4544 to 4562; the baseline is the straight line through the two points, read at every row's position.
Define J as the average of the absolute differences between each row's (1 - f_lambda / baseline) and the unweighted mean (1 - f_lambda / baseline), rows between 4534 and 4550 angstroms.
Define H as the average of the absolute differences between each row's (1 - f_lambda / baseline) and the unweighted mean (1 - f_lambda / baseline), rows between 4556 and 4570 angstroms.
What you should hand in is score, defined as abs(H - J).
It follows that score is 0.022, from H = 0.016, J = 0.0383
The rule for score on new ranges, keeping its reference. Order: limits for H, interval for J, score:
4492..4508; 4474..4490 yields 0.005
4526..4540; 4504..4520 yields 0.017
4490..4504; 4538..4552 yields 0.012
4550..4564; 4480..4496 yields 0.018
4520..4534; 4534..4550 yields 0.040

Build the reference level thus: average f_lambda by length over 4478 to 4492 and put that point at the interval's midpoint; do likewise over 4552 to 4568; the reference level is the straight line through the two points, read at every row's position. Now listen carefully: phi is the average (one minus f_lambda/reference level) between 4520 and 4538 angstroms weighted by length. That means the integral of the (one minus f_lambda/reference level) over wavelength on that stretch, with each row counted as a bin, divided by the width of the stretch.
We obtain 0.048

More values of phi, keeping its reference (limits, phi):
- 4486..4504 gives -0.071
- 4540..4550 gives 0.065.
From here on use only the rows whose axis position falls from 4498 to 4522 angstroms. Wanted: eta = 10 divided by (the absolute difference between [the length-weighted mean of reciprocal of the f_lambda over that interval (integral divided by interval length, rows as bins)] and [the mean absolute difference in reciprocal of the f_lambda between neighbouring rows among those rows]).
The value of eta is 69.4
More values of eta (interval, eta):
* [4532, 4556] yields 64.1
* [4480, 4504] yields 64.5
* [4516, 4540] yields 65.0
